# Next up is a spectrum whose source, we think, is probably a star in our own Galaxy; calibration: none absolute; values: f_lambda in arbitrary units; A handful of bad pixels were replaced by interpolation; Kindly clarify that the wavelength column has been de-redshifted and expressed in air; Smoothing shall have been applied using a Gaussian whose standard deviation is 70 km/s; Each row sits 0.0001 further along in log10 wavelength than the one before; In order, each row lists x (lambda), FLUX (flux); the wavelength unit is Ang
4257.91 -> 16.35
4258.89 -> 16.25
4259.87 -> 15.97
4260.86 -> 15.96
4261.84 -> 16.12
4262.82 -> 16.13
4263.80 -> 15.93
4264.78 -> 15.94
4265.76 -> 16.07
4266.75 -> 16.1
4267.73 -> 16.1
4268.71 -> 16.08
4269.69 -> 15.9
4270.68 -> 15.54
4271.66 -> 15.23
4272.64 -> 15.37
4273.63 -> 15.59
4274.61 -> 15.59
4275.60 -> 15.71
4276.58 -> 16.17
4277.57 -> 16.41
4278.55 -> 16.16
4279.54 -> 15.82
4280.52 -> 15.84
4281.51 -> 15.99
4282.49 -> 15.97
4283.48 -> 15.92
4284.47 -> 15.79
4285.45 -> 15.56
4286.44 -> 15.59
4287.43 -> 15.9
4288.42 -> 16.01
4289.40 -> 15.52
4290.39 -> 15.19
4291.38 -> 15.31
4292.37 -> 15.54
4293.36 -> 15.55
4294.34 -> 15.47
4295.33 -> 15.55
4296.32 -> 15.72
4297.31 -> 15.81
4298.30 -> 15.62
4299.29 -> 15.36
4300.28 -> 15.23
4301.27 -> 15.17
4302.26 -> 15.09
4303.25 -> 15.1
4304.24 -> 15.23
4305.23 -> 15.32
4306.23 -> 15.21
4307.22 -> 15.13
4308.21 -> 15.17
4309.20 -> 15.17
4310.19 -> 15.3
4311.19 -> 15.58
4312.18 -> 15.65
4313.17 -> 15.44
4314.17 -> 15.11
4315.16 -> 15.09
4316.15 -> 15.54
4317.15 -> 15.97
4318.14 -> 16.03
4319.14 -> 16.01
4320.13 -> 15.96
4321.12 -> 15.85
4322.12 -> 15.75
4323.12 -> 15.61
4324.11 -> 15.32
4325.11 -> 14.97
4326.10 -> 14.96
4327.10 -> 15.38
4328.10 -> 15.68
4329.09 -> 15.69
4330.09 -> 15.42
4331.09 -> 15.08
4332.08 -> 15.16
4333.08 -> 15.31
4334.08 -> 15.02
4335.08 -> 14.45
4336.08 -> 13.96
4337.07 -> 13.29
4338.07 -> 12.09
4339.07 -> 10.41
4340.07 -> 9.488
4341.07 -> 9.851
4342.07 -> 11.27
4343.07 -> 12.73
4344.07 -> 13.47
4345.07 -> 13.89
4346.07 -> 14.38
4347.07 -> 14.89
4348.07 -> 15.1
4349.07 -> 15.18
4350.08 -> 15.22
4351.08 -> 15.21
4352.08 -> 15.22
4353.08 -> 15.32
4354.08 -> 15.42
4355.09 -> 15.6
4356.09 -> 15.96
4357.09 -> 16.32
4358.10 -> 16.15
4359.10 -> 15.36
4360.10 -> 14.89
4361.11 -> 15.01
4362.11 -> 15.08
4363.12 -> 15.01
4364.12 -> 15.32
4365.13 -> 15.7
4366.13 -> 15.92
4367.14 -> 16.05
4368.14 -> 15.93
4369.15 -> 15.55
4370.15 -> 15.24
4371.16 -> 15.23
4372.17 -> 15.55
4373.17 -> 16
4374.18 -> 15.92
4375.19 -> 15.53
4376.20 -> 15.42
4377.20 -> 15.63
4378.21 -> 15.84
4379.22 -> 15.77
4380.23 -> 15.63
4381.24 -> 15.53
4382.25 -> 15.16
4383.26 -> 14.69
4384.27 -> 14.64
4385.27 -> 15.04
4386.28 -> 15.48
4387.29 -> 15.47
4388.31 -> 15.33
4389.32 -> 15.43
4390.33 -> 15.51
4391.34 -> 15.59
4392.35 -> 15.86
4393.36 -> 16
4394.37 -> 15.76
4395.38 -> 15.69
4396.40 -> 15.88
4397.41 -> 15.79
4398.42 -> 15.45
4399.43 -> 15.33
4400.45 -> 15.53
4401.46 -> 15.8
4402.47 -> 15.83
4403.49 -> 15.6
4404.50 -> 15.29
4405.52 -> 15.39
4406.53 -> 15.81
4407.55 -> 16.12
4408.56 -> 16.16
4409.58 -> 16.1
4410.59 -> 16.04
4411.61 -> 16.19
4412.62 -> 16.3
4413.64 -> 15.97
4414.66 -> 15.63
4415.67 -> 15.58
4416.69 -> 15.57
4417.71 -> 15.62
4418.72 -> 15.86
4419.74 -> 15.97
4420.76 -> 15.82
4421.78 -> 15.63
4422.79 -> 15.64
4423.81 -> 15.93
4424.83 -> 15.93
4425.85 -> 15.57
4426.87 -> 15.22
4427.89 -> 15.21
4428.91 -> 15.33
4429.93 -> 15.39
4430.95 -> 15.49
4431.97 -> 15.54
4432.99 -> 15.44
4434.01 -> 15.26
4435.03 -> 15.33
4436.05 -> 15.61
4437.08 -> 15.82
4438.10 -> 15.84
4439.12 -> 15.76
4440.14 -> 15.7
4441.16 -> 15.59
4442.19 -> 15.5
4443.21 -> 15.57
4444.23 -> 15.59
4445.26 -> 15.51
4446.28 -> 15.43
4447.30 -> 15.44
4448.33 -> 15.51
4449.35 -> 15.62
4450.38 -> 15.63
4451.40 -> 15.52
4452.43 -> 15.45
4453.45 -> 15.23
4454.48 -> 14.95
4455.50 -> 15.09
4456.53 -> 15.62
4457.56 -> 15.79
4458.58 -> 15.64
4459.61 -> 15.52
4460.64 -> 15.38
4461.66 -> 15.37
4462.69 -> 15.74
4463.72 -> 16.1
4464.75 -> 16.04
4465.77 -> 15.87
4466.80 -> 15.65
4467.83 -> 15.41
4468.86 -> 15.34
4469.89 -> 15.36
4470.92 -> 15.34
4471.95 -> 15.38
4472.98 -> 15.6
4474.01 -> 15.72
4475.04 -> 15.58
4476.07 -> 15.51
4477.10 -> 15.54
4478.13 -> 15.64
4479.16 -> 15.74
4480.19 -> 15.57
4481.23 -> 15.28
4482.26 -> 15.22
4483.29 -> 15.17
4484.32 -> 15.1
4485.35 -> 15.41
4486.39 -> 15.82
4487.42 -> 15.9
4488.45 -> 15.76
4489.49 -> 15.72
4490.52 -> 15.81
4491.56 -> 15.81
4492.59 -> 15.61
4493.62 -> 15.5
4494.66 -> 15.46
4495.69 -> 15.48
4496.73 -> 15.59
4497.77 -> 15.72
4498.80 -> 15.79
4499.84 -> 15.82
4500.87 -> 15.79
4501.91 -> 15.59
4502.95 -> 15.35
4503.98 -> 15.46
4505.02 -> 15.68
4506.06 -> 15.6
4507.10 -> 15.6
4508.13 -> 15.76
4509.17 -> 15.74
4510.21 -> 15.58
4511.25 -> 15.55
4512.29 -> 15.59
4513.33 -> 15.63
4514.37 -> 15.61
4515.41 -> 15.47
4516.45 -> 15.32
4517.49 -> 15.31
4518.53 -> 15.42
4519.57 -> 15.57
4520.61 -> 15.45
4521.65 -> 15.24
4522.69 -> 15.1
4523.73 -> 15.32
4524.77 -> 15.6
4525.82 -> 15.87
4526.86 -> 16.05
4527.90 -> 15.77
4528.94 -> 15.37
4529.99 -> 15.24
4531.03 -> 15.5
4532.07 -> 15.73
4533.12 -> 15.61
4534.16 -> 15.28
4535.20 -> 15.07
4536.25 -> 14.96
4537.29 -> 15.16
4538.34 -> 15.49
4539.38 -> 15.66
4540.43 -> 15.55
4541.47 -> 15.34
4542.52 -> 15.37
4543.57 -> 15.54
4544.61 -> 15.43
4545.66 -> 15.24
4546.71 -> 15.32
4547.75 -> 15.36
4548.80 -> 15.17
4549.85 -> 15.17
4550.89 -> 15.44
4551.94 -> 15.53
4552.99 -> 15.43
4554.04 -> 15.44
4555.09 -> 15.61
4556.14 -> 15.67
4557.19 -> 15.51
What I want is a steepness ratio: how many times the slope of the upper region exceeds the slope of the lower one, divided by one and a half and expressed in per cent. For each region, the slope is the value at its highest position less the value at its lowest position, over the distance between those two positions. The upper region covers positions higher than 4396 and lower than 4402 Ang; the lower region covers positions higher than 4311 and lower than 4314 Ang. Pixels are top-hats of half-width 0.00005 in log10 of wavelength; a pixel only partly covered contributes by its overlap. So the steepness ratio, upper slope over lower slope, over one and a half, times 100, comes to 15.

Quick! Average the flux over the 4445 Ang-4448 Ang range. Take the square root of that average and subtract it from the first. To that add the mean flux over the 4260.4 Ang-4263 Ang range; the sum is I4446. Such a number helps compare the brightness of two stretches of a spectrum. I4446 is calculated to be 27.6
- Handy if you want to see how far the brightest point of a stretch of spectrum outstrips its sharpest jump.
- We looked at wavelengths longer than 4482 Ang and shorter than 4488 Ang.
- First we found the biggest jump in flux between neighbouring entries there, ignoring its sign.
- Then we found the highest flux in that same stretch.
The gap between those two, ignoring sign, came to 15.5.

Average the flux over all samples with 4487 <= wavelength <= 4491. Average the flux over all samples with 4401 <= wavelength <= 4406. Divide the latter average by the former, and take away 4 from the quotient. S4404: -3.01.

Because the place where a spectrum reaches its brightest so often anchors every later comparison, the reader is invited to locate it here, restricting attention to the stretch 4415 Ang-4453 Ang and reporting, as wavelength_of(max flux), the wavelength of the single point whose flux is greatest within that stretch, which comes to 4419.74 Ang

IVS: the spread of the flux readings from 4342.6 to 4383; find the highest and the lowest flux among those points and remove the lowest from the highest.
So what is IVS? 3.6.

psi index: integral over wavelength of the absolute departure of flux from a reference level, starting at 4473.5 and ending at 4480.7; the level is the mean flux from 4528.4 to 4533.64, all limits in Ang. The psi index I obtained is 0.9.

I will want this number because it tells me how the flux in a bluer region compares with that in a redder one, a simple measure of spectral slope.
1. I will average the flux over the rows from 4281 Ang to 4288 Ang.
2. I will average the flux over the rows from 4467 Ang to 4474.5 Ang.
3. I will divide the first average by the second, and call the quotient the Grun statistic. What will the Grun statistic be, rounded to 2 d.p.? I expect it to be 1.02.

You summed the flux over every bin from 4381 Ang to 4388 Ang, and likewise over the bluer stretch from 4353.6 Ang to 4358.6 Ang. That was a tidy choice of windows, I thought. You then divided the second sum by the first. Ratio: 0.75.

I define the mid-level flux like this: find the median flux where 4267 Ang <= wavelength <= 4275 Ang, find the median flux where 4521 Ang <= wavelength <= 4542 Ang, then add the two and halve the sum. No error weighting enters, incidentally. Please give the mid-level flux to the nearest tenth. 15.5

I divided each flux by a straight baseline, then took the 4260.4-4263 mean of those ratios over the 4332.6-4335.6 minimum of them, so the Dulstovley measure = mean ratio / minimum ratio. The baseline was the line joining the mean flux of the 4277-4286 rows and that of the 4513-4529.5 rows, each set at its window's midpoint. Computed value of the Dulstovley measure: 1.10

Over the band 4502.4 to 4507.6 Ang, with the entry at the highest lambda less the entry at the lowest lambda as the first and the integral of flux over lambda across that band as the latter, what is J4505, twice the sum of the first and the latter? 162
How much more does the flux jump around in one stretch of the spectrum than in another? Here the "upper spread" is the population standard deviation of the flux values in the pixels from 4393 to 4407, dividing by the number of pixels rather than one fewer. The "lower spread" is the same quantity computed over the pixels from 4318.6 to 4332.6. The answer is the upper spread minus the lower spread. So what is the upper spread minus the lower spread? -0.13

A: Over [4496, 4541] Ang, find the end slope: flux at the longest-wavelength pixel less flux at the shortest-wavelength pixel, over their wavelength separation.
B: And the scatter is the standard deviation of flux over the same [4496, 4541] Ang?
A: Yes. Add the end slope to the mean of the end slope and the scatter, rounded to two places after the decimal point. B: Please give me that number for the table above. 0.11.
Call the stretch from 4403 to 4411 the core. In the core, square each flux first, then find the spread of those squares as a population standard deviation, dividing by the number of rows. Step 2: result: 10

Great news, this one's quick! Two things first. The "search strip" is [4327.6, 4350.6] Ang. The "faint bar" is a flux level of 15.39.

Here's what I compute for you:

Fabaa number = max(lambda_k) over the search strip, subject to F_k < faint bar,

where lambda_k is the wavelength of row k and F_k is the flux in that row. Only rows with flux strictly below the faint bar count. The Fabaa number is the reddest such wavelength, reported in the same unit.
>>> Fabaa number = 4350.08 Ang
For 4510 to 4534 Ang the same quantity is 4529.99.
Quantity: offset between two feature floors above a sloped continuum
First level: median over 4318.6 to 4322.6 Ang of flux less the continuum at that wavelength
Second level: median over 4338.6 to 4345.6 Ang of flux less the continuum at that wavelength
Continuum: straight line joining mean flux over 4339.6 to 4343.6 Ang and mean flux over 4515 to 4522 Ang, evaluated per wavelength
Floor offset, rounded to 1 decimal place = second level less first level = -5.2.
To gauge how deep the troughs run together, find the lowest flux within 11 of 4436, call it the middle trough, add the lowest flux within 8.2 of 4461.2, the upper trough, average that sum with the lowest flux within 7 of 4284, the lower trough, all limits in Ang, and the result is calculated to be 22.7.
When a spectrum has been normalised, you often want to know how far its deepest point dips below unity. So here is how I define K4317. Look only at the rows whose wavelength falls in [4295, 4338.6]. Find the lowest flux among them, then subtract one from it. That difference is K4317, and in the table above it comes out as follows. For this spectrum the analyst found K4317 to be 11.1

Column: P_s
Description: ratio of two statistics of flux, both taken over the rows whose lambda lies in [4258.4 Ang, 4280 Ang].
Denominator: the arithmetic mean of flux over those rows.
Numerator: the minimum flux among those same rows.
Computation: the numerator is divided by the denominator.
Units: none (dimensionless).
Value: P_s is 0.96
